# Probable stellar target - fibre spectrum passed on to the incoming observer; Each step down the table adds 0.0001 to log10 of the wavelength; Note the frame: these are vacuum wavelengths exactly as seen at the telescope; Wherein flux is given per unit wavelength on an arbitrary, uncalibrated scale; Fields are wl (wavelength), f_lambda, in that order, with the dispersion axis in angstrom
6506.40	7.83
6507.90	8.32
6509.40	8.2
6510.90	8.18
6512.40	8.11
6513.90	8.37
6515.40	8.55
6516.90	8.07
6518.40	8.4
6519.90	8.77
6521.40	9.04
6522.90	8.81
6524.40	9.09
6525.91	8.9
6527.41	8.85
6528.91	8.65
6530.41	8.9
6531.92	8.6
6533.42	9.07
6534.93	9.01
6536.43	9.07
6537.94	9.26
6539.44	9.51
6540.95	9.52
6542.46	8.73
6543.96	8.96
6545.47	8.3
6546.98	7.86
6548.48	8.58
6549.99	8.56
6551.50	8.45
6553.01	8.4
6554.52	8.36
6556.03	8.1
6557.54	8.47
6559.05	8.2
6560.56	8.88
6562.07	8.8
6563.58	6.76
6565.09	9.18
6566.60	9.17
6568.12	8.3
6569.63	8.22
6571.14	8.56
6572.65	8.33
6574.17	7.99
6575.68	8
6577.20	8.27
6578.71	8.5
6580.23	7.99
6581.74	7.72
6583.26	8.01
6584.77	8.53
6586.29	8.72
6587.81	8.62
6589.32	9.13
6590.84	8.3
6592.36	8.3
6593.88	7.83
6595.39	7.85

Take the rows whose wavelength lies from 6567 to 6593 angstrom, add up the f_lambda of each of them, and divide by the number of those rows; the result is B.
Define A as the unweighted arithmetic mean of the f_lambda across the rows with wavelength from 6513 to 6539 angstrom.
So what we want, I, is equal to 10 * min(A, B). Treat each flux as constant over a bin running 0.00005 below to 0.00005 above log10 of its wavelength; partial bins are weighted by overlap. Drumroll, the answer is 83.2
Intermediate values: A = 8.79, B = 8.32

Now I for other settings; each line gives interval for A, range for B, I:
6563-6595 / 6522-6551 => 83.1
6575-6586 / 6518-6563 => 81.5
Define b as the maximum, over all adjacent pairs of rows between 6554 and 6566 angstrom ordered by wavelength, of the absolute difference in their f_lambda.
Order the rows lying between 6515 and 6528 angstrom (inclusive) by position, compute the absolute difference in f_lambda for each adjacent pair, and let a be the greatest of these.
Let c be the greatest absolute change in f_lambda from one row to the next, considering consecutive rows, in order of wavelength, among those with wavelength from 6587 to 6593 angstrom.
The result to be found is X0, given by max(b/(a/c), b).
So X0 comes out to 4.2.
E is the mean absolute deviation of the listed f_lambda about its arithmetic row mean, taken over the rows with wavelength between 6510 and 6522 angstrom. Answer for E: 0.26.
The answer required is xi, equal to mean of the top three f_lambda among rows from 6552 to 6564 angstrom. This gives 8.72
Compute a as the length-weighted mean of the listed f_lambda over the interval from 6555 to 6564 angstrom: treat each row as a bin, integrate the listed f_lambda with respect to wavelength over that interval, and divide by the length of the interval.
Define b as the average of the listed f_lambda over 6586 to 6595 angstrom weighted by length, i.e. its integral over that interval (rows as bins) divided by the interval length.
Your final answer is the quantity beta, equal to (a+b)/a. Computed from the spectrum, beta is 2.02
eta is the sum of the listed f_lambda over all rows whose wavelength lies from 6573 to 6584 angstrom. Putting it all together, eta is 56.5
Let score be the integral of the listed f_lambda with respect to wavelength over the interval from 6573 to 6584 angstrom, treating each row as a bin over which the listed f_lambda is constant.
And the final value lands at 89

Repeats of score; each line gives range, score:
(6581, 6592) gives 93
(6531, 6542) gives 100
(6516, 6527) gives 96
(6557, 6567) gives 85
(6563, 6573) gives 84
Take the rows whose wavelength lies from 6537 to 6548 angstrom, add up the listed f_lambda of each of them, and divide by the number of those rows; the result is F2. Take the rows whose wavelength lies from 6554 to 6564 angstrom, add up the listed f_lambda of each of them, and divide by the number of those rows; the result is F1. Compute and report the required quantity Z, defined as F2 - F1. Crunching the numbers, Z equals 0.7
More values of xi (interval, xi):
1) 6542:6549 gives 8.76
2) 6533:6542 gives 9.43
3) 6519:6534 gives 9.07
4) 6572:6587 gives 8.58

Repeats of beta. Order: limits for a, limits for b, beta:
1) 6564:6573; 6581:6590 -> 1.99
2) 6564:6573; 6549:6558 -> 1.98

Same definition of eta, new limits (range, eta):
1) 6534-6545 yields 64.1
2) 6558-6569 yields 59.3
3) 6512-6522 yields 59.3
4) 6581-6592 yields 59.0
